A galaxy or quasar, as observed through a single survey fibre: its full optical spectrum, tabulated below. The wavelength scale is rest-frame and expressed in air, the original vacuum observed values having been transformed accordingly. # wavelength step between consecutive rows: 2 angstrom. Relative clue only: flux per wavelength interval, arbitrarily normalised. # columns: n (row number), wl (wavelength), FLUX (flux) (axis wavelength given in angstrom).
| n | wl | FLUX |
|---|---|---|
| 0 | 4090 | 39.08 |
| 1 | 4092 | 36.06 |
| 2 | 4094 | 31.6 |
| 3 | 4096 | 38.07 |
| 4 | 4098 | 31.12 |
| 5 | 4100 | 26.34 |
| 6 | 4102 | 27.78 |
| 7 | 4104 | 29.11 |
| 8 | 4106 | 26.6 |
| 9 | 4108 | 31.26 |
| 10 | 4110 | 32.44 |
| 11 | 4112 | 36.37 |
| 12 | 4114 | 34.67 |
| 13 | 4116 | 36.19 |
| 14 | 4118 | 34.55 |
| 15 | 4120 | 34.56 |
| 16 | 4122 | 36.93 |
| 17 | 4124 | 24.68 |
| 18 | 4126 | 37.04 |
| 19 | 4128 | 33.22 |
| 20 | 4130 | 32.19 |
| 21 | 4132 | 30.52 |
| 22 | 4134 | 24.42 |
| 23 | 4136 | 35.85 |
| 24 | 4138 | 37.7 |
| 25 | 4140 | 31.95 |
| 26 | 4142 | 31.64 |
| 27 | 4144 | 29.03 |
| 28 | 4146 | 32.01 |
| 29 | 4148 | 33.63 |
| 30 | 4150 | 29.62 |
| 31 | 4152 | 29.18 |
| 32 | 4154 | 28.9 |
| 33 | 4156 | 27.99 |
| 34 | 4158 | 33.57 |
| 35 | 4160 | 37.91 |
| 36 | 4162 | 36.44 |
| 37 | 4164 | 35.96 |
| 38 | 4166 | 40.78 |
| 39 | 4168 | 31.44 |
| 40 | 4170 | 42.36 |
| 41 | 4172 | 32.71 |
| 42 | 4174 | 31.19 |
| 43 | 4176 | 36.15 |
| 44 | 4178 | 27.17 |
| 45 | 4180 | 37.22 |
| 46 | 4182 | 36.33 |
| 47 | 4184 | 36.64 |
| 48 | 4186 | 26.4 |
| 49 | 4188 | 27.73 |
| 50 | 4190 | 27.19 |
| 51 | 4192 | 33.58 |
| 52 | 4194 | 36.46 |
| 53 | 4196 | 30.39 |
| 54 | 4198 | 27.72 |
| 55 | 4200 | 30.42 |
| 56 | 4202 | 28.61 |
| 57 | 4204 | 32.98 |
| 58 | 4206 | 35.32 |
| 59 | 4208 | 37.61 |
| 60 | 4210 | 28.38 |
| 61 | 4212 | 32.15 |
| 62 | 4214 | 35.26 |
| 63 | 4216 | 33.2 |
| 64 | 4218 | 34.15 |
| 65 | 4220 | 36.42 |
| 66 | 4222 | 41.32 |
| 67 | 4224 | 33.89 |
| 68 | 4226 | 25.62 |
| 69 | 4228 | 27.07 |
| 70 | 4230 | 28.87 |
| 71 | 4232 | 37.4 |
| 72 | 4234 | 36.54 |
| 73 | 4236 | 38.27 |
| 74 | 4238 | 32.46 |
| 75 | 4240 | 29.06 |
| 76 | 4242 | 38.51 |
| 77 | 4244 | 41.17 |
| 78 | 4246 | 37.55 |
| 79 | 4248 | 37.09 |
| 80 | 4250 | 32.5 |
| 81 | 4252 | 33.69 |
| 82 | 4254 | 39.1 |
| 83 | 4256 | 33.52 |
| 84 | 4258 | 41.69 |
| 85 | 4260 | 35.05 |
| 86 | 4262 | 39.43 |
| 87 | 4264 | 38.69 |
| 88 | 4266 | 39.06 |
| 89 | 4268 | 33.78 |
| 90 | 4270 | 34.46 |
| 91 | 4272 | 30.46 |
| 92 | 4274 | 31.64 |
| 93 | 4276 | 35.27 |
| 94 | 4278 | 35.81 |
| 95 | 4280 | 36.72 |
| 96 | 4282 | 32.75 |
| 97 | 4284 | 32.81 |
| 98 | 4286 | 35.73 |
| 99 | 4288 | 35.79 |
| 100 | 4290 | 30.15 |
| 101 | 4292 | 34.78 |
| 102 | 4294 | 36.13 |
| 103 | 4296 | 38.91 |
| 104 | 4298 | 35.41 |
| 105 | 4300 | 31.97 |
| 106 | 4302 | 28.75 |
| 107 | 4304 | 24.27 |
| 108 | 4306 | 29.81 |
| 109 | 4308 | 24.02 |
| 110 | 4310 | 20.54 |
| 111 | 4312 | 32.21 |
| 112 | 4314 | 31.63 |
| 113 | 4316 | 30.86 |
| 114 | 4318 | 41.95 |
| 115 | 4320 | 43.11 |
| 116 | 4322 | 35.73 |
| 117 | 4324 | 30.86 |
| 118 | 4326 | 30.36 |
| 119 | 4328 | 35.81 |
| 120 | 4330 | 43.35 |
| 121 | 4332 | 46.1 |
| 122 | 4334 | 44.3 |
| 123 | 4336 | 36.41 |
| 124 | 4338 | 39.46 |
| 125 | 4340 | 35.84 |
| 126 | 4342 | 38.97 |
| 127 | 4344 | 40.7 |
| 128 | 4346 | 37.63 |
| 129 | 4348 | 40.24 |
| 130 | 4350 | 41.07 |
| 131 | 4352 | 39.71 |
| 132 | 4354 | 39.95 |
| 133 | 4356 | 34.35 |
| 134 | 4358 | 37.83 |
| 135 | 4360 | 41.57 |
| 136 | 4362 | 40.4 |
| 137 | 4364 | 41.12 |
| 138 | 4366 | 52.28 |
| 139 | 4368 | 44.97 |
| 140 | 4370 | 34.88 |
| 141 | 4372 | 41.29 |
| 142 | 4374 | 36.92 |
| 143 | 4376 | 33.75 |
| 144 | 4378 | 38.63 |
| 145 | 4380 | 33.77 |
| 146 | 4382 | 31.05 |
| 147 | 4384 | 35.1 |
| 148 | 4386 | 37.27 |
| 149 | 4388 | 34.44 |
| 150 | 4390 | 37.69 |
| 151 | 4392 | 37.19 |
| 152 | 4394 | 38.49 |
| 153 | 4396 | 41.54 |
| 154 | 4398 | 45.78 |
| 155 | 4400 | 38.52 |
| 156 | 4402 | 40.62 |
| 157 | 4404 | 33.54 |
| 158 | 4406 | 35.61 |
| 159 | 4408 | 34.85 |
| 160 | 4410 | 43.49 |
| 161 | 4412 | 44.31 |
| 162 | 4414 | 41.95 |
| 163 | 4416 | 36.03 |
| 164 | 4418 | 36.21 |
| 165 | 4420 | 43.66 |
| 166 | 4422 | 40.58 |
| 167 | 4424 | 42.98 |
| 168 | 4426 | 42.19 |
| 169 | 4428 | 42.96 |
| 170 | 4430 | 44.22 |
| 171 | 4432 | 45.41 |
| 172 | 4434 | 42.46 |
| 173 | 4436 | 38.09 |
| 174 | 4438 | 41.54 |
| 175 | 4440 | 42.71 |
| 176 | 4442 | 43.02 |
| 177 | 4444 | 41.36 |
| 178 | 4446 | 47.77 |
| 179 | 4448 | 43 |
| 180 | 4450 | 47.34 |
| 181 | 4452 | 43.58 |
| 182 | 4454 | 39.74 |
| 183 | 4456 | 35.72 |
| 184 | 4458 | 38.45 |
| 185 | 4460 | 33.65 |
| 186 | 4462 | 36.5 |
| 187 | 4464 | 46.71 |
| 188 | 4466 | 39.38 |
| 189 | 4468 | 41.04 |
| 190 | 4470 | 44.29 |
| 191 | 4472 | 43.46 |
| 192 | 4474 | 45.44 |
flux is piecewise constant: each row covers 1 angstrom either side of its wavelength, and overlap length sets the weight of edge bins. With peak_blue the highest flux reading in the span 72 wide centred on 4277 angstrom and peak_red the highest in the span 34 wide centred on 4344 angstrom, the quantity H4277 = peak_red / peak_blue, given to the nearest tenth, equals 1.1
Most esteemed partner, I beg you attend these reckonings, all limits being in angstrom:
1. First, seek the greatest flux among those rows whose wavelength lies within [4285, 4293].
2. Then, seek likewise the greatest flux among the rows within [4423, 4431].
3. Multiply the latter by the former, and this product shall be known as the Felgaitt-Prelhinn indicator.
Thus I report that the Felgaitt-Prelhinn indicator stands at 1583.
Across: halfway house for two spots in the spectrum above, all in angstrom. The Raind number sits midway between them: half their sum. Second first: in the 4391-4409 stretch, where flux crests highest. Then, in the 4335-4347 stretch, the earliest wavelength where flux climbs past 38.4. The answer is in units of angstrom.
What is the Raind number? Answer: 4368 angstrom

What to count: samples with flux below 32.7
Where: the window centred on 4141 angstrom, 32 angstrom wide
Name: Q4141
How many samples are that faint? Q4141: 11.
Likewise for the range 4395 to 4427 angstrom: 0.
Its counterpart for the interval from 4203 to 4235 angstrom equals 5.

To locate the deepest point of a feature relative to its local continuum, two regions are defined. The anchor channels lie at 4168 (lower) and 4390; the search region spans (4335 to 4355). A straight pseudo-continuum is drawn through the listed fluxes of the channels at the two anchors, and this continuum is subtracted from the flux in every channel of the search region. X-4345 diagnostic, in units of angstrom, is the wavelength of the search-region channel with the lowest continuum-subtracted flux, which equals 4340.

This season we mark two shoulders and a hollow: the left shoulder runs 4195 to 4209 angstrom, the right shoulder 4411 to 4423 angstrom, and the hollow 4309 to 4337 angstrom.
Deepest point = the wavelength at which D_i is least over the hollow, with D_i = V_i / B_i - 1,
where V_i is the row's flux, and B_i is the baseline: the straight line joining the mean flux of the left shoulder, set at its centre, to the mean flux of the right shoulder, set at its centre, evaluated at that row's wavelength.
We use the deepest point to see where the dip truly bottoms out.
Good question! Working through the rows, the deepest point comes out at 4310 angstrom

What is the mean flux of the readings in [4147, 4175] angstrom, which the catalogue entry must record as 33.7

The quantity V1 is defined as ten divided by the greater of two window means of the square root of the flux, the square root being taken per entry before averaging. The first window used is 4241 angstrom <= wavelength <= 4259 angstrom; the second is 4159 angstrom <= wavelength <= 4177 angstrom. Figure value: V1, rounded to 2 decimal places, 1.64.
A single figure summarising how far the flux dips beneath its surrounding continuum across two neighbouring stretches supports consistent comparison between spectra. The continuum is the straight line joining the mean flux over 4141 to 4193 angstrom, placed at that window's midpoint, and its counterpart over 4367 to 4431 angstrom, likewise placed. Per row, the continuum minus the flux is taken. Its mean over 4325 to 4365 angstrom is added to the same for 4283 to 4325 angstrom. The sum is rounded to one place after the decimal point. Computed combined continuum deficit 2.0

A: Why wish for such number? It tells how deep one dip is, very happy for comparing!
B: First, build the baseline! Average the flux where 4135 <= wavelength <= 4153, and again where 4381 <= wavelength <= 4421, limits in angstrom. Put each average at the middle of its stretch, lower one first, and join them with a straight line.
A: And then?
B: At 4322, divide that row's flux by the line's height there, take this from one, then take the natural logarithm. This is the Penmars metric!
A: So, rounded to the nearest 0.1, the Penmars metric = -3.9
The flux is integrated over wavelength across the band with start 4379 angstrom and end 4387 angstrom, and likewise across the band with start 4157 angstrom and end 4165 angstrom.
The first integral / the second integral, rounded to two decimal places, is 0.95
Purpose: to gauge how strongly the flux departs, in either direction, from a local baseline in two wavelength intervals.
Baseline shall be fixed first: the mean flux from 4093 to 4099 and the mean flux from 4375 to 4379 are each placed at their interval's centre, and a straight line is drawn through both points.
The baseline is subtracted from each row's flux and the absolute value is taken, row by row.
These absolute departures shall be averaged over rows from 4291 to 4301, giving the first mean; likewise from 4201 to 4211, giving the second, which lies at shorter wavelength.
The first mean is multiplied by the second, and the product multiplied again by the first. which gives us 10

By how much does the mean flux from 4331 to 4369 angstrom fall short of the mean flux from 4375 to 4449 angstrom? -1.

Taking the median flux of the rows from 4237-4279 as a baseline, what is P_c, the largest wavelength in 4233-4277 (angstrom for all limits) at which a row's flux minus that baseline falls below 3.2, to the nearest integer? 4276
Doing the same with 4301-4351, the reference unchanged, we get 4346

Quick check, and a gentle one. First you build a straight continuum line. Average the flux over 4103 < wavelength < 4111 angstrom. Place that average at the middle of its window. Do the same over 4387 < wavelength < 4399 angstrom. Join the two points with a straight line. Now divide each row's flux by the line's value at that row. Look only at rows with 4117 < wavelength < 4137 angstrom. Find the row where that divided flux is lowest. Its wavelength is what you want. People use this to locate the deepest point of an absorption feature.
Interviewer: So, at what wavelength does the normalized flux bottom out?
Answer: 4134 angstrom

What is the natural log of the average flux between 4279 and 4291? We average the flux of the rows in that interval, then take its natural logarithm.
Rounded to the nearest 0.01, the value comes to 3.53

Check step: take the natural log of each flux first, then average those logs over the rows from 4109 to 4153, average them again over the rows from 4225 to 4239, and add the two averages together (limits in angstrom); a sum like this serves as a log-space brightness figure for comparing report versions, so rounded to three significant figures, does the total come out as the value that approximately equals 6.94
